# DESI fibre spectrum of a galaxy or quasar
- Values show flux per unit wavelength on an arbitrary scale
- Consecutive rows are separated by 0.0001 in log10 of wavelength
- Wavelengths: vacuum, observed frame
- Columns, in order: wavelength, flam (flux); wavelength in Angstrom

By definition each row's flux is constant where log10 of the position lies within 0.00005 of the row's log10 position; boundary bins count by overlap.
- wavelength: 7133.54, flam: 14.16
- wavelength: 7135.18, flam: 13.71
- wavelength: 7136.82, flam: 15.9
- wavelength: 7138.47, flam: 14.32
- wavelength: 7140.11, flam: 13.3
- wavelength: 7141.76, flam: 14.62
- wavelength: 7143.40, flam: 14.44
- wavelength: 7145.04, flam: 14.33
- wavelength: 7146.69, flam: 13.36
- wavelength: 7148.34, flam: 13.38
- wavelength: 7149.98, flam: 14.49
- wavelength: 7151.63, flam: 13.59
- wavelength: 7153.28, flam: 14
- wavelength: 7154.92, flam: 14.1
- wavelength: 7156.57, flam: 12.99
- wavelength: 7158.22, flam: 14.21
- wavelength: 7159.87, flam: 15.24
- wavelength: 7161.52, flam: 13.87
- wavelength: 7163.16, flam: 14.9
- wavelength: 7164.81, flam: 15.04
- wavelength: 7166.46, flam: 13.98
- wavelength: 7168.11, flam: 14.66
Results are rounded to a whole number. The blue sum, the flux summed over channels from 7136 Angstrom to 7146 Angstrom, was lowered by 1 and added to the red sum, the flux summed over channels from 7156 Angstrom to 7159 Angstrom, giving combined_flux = 113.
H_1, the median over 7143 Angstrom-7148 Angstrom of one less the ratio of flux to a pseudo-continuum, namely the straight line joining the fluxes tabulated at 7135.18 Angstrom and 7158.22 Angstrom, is -0.029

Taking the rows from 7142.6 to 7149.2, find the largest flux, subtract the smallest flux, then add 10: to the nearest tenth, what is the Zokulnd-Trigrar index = 11.1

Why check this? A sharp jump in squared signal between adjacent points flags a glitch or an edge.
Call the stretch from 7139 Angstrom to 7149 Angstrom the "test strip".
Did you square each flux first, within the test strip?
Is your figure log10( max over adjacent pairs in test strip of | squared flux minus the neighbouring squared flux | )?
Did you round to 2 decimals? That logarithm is 1.57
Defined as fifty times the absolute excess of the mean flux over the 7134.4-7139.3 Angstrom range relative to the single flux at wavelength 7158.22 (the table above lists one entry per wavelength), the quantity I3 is 22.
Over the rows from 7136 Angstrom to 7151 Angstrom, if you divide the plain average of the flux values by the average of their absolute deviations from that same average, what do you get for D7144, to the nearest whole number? 24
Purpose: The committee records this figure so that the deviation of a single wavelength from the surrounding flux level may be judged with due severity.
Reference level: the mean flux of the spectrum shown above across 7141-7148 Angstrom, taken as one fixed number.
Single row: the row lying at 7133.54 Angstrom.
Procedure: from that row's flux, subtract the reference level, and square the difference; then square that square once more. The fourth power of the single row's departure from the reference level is 0.00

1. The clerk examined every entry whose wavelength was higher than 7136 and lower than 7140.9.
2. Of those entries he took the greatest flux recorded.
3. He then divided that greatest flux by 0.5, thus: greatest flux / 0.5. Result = 31.8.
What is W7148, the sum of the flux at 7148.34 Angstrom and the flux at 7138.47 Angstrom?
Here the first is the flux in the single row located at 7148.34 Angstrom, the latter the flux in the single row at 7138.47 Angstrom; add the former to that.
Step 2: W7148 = 27.7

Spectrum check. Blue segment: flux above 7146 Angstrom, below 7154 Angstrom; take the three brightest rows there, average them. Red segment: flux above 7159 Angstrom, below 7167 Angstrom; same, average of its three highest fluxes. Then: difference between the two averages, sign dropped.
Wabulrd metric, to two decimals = 1.03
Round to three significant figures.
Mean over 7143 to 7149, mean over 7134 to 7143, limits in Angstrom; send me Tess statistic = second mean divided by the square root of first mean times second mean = 1.02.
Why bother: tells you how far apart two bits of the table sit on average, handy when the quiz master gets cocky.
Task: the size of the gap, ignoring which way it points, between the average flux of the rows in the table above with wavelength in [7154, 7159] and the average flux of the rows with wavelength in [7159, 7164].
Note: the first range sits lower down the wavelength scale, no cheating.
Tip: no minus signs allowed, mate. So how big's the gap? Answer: 0.9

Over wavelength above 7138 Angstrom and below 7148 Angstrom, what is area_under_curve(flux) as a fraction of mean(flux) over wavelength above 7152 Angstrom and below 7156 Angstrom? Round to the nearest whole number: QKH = 10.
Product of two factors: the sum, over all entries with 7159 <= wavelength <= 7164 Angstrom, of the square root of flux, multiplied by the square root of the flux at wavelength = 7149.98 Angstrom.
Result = 43.7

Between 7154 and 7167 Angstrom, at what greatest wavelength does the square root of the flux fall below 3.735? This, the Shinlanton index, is 7161.52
